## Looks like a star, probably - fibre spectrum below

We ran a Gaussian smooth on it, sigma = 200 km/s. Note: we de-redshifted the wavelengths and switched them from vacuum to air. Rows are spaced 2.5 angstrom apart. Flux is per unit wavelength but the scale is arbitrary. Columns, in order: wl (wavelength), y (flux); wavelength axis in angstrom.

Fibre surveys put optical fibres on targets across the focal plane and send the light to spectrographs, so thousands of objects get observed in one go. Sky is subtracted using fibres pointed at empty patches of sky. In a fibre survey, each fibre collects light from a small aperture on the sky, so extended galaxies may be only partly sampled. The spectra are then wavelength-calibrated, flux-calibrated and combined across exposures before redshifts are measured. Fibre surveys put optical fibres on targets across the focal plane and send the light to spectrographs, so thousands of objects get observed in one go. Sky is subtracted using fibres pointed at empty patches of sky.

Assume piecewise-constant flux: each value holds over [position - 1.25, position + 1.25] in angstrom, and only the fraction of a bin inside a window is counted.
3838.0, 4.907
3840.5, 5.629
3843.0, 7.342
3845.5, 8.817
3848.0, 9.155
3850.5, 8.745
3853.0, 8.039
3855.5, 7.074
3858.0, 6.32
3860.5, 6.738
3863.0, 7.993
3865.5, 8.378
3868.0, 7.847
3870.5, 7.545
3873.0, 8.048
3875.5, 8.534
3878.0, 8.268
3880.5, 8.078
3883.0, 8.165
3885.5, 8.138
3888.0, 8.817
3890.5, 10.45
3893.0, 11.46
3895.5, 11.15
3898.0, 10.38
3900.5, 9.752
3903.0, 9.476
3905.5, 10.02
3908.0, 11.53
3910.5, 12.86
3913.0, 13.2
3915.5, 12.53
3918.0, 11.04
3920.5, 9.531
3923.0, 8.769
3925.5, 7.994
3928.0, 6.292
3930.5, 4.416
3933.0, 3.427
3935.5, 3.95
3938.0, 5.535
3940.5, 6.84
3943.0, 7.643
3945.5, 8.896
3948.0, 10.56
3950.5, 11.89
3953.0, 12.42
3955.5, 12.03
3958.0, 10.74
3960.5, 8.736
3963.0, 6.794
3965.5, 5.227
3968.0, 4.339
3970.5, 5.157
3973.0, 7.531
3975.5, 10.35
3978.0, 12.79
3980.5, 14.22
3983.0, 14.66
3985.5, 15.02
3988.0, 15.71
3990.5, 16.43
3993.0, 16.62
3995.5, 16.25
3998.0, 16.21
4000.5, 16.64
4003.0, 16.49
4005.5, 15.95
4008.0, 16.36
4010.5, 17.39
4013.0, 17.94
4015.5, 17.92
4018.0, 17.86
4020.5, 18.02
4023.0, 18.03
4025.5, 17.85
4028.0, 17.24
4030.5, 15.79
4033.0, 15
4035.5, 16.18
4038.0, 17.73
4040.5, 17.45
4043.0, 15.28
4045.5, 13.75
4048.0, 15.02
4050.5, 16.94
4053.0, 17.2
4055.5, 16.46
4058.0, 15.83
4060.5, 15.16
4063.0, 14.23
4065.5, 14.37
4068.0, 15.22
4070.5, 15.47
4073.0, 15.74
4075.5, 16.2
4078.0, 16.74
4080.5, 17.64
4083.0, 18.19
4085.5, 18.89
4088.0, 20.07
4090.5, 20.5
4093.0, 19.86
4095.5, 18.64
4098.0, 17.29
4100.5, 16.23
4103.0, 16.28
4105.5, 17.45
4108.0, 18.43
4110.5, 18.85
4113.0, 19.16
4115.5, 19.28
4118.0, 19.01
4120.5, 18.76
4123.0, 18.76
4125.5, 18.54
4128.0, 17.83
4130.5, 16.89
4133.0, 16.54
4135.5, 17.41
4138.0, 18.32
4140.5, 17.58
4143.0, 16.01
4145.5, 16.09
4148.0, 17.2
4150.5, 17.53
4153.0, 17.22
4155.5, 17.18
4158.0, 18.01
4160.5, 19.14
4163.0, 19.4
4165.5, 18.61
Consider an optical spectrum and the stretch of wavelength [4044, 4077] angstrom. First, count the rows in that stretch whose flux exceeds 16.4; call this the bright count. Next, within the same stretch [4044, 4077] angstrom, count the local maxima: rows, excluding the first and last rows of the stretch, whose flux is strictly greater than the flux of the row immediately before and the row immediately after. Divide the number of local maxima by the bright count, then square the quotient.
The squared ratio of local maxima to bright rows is 0.11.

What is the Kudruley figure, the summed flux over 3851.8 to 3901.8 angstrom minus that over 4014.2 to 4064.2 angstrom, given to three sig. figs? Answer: -158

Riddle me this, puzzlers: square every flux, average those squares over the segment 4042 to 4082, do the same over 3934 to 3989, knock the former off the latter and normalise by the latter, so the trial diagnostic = -1.4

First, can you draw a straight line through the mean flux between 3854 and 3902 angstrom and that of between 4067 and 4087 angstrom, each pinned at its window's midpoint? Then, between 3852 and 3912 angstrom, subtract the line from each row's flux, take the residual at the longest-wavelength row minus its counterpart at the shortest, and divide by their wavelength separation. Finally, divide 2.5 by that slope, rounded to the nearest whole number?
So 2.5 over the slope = 59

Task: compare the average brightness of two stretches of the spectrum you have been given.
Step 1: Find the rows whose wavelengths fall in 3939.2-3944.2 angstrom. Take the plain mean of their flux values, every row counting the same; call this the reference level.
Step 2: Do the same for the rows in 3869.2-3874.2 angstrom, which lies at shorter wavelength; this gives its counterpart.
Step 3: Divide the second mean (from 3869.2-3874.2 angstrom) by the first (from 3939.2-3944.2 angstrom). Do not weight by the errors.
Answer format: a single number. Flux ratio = 1.1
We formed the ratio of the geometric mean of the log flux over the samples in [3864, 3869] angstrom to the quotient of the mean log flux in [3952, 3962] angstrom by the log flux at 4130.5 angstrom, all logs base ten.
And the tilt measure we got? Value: 1.1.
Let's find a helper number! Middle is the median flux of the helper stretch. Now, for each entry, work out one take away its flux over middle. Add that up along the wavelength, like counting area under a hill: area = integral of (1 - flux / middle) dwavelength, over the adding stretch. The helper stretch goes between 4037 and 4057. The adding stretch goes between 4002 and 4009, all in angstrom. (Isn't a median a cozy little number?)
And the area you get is 0.2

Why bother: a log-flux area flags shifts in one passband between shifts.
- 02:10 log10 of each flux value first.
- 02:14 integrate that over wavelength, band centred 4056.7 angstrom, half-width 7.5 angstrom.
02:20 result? 18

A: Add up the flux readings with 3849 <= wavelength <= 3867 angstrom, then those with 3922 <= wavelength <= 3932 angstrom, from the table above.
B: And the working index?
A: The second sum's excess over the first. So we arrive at -26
